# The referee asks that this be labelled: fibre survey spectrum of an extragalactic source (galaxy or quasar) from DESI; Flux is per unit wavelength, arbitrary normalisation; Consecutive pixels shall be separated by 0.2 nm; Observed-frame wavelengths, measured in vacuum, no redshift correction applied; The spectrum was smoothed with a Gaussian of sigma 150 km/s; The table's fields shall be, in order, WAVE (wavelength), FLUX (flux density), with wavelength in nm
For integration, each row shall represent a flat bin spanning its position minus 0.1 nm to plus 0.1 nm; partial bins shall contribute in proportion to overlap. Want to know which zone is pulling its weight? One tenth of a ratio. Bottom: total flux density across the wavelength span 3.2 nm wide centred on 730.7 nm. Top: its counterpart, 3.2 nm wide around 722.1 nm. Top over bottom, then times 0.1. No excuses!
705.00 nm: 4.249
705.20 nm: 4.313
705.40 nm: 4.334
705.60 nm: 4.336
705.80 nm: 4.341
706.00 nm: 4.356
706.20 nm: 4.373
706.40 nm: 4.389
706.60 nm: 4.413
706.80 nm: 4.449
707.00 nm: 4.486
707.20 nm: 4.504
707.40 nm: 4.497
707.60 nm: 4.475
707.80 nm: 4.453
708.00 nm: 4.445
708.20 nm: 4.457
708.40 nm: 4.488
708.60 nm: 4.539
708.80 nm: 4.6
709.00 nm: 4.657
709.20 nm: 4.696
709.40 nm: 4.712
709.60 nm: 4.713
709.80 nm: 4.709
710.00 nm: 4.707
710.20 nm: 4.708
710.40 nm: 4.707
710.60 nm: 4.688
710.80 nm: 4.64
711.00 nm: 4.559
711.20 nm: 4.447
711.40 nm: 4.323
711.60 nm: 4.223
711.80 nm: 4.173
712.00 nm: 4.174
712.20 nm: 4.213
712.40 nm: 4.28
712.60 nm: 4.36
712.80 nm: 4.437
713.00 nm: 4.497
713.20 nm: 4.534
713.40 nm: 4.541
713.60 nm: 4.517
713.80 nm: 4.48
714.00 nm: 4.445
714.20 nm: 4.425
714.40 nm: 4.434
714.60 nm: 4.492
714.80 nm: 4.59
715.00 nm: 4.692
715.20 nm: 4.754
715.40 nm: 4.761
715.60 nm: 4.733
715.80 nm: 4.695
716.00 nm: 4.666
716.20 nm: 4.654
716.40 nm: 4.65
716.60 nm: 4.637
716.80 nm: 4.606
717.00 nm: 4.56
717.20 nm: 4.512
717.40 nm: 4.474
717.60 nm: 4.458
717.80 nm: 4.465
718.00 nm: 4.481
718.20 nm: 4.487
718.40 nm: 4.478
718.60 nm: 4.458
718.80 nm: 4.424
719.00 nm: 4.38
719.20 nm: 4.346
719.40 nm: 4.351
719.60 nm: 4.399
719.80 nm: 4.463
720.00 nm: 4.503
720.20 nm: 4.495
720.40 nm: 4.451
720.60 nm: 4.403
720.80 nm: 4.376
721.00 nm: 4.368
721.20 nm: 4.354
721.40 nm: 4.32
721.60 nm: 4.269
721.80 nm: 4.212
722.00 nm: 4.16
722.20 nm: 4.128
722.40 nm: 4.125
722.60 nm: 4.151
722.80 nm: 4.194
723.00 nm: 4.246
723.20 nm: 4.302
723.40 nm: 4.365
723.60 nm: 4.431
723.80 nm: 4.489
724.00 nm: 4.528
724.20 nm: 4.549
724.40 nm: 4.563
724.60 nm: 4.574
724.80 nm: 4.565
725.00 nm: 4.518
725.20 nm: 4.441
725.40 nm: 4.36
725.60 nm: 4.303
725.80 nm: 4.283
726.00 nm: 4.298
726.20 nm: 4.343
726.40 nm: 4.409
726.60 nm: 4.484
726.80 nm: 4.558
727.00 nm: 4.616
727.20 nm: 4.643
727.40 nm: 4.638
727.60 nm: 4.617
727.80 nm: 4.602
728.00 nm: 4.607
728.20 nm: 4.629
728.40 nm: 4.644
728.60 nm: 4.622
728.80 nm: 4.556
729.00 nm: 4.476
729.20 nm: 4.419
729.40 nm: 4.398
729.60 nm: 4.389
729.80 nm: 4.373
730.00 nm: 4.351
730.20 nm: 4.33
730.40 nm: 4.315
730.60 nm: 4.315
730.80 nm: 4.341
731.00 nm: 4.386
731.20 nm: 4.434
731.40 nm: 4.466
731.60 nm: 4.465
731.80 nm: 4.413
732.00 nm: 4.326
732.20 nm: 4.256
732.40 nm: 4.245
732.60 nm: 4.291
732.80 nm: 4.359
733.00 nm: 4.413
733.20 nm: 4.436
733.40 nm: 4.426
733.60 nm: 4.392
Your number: 0.098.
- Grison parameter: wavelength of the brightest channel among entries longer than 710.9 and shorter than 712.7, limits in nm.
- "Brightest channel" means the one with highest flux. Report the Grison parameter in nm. 711.00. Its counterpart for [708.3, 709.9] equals 709.60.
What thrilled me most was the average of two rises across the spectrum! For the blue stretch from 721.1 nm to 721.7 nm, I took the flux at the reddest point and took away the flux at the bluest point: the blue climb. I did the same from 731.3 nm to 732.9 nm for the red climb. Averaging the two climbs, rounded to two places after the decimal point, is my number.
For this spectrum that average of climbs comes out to -0.10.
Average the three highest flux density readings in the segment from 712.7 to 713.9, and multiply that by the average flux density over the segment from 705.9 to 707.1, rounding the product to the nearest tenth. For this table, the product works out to 20.0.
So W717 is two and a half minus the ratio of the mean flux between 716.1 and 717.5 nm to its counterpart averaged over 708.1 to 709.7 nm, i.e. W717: 1.50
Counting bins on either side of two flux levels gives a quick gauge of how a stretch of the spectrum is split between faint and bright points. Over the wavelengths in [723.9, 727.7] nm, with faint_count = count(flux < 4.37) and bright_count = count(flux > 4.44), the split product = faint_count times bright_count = 65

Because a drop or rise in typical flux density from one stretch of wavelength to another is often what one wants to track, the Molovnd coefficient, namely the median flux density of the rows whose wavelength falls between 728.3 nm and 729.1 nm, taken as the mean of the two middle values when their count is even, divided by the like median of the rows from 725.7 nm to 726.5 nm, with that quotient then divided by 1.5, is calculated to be 0.708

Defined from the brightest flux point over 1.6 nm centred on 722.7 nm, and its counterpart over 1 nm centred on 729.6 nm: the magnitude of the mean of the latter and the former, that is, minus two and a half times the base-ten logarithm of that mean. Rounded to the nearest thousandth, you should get -1.607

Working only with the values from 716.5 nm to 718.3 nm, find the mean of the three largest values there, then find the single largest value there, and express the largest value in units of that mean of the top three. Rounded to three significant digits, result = 1.01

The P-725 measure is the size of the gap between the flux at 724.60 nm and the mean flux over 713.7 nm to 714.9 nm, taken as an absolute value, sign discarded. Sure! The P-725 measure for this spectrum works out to 0.10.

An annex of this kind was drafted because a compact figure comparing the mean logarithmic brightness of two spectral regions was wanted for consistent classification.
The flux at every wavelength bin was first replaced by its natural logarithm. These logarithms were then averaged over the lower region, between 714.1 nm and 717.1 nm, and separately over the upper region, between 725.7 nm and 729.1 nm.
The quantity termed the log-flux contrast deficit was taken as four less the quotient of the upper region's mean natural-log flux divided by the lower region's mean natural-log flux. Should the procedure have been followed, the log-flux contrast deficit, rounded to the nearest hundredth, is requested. 3.01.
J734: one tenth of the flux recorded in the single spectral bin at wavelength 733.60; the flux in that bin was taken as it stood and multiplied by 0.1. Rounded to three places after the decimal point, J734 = 0.439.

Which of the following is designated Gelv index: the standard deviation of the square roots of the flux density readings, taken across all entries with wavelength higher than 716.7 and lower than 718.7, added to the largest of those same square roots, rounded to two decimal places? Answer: 2.16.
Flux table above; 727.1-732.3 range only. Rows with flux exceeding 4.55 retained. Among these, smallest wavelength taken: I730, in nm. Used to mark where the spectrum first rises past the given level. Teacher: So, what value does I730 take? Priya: 727.20 nm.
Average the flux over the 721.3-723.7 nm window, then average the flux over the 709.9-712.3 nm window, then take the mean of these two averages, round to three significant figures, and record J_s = 4.35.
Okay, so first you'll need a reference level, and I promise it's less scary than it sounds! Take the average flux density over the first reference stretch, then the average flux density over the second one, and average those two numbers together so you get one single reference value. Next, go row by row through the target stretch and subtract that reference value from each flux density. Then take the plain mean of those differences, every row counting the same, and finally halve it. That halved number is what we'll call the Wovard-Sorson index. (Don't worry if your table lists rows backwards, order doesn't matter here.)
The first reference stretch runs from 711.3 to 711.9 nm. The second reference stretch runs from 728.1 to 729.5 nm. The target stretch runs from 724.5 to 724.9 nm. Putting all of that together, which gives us 0.091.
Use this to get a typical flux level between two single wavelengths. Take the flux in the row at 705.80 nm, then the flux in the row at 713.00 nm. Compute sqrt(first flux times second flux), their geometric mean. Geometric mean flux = 4.42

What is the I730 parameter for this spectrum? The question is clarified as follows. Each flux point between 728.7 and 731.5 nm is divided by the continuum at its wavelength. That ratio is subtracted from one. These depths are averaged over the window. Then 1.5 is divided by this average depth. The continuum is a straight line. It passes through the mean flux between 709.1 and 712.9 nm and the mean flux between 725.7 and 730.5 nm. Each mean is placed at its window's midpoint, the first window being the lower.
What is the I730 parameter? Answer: 79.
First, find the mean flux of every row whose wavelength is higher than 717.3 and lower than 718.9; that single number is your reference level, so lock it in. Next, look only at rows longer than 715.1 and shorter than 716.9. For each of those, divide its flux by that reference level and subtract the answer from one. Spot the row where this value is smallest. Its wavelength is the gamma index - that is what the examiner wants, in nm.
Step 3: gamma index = 715.40 nm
